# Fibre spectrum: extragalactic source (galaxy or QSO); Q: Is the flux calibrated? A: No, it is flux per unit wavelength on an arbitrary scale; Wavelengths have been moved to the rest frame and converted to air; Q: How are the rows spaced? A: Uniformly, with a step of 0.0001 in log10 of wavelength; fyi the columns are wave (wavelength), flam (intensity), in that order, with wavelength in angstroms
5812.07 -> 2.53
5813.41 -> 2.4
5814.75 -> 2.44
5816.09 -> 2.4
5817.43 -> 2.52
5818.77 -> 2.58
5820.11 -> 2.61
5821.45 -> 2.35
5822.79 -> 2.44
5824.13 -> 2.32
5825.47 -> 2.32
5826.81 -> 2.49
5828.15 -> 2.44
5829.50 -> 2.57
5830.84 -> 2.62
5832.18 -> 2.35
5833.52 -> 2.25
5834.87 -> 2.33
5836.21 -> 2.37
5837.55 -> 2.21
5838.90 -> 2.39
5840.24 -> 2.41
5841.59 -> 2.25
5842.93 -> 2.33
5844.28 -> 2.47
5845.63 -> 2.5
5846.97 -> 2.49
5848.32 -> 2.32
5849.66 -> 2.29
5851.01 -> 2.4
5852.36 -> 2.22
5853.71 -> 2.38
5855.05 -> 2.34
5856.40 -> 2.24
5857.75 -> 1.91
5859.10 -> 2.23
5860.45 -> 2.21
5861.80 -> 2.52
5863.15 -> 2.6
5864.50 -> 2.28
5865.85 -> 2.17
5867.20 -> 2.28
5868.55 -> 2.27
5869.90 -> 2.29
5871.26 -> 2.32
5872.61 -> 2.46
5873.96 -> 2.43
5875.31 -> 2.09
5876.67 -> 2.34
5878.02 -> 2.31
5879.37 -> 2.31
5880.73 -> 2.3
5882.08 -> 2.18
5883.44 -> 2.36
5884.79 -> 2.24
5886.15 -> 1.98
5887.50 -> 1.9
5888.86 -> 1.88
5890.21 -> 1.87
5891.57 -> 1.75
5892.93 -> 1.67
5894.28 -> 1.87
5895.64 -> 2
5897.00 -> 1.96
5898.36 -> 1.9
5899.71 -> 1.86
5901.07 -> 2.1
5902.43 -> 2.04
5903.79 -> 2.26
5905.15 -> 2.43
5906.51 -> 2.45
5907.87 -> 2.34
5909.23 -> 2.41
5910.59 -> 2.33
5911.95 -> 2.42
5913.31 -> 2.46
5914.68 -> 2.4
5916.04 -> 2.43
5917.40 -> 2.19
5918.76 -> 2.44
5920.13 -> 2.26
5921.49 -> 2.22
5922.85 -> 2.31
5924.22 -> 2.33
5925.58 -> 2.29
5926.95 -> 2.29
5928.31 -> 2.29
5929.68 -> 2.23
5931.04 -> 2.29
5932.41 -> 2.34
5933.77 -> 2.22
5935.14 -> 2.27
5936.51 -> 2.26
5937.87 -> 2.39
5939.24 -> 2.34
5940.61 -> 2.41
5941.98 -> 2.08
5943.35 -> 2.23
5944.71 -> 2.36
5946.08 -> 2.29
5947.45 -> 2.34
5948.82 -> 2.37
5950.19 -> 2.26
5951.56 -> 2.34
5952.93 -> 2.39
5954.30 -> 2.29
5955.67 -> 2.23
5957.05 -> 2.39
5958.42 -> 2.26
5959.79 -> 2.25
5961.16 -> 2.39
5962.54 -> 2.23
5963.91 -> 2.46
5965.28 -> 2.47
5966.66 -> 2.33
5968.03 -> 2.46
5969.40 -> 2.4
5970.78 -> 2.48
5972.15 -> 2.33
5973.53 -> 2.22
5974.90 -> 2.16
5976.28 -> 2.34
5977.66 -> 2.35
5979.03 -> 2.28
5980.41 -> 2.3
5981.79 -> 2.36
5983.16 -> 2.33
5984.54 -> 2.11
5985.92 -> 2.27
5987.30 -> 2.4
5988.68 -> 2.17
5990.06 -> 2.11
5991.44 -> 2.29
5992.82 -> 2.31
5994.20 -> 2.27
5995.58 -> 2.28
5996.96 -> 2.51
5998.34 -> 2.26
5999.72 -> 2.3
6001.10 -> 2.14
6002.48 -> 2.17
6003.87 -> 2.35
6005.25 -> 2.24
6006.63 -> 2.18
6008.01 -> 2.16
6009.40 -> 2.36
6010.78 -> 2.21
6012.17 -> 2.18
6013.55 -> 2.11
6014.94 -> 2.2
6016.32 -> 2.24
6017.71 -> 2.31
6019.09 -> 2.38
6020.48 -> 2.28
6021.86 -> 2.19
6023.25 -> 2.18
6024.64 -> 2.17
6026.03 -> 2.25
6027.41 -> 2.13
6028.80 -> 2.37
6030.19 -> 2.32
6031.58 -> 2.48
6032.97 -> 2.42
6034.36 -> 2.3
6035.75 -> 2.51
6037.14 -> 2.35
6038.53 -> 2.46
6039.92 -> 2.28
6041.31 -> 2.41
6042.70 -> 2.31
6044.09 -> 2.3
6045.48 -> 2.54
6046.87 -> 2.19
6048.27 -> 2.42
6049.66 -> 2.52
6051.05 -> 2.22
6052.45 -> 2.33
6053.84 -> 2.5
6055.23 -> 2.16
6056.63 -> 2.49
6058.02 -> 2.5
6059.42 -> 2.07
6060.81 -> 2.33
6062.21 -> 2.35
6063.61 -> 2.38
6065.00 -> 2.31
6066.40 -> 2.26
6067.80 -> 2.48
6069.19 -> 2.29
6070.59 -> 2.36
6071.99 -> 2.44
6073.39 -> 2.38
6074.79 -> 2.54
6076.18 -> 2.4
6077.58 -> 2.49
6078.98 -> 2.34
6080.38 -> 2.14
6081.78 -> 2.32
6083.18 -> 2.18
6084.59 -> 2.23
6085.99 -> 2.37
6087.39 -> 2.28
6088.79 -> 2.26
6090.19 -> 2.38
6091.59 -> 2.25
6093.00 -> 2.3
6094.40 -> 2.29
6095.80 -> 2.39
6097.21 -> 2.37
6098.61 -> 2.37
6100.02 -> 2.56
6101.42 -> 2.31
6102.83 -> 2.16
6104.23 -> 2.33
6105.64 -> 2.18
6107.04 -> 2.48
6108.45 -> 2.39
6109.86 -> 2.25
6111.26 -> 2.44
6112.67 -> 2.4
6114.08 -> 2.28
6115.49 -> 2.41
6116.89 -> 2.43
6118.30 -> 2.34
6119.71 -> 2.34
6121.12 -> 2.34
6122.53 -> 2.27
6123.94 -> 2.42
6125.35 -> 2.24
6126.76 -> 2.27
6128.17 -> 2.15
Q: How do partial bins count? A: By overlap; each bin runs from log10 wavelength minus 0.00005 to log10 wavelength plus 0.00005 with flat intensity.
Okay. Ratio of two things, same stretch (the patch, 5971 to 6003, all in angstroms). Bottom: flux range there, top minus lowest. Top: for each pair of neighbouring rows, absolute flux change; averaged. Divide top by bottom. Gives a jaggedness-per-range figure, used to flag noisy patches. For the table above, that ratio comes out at 0.261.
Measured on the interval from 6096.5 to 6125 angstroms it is 0.296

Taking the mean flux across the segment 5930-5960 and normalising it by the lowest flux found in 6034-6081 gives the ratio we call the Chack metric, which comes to 1.11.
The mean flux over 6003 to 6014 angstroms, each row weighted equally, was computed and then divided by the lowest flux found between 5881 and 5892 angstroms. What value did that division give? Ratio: 1.27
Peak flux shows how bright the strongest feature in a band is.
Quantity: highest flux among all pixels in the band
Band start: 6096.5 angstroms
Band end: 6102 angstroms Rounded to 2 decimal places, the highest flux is 2.56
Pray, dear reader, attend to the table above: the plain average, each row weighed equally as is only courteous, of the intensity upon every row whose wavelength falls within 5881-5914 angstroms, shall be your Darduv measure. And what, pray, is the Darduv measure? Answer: 2.11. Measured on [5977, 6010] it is 2.27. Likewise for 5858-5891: 2.24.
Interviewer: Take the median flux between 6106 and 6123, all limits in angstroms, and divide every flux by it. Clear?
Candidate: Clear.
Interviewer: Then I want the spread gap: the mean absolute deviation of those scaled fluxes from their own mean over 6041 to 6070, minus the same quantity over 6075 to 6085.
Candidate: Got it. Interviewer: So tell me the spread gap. 0.001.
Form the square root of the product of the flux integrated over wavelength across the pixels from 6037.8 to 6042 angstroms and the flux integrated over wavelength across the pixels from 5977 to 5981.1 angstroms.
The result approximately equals 9.74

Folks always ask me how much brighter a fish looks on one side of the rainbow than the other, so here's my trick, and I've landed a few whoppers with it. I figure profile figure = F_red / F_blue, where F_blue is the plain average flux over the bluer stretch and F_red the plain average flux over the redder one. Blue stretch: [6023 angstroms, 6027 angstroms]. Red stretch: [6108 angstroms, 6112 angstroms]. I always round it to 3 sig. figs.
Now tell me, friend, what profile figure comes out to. 1.07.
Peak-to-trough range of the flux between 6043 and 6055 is 0.35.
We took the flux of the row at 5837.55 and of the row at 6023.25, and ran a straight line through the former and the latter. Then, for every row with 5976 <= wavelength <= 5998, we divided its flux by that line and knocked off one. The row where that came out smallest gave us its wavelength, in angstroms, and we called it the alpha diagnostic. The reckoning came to 5984.54 angstroms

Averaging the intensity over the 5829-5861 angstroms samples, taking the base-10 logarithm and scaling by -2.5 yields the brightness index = -0.921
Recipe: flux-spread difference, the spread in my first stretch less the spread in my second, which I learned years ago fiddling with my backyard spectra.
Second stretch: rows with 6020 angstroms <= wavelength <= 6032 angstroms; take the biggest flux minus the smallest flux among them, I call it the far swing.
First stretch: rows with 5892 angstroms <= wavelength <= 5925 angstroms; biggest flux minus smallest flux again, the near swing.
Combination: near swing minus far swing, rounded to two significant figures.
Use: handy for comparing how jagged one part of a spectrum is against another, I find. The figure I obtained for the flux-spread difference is 0.44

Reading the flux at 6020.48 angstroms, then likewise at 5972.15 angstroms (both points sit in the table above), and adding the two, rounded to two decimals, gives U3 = 4.61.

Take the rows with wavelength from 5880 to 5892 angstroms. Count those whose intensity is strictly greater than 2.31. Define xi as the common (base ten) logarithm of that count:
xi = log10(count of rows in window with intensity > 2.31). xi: 0.00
